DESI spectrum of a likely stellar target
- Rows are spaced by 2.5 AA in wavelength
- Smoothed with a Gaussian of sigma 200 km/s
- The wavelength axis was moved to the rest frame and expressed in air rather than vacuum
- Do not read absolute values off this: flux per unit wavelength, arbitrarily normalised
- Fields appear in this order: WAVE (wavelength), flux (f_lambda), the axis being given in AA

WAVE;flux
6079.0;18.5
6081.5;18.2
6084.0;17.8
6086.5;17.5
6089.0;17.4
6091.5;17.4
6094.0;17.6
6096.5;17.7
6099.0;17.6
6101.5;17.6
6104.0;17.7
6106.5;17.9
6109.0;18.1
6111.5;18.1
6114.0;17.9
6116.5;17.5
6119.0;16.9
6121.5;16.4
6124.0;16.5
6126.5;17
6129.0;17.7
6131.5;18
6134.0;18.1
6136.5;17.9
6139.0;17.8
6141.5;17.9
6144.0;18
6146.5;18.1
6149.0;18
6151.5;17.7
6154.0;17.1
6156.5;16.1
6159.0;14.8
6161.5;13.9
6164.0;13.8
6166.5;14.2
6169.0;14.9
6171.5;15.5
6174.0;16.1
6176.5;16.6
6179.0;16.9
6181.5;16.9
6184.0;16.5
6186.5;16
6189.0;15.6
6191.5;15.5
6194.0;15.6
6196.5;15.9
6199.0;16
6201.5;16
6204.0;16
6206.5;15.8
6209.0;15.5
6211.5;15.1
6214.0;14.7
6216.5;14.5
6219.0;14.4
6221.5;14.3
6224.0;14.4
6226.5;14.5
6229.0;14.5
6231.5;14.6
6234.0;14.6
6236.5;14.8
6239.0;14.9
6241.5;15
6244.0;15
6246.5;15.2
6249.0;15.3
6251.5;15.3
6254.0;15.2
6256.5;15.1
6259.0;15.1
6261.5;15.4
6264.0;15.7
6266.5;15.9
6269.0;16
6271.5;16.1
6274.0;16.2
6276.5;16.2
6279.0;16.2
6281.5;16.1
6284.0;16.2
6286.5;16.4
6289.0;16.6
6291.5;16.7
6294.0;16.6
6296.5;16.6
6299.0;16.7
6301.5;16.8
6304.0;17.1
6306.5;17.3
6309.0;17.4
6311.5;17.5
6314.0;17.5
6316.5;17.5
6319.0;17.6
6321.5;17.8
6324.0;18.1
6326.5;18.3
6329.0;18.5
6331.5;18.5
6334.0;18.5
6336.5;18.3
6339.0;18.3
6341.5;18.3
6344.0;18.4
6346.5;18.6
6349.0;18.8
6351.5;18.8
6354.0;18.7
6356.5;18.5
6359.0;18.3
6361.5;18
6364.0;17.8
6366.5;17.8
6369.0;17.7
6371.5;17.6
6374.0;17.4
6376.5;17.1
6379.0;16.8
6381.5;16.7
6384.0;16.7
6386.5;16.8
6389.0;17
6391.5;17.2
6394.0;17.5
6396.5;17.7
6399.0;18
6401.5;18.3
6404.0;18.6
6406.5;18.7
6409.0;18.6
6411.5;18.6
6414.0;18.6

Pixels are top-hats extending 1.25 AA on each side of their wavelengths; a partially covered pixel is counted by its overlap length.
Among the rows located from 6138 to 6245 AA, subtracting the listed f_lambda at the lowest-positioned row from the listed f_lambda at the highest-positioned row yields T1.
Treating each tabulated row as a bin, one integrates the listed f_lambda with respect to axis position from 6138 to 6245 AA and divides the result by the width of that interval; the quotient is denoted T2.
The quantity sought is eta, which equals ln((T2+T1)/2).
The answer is 1.86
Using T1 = -2.8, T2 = 15.7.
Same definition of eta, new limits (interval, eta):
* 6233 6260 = 2.05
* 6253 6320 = 2.24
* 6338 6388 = 2.10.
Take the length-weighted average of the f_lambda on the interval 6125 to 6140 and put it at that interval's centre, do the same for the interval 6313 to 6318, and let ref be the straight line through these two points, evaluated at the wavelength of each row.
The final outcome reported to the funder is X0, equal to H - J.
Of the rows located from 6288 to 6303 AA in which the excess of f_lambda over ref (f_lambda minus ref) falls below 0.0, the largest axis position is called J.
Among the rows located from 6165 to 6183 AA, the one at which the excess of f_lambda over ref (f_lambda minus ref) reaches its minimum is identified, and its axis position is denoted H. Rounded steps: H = 6166.5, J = 6301.5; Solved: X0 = -135.0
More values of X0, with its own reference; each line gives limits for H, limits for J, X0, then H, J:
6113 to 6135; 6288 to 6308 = -185.0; 6121.5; 6306.5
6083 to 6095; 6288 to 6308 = -217.5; 6089.0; 6306.5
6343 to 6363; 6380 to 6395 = -30.0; 6361.5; 6391.5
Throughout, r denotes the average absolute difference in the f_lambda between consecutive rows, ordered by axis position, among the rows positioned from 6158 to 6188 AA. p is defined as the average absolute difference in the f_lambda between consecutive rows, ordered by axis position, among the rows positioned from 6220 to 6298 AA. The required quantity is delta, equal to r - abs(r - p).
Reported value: 0.103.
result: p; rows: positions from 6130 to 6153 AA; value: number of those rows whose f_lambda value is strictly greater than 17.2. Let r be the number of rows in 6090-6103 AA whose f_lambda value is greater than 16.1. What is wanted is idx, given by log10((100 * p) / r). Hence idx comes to 2.26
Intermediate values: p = 9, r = 5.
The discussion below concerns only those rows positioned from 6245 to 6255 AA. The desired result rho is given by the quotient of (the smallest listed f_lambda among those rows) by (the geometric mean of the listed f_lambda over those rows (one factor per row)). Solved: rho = 0.997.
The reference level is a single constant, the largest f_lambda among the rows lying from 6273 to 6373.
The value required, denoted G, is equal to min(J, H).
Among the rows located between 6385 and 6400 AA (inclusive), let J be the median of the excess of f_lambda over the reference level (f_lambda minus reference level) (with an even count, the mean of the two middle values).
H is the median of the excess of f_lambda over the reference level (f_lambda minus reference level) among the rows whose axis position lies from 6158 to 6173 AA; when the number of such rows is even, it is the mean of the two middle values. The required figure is -4.3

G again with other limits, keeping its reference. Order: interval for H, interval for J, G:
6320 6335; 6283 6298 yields -2.2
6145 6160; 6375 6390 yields -2.0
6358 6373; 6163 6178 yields -3.6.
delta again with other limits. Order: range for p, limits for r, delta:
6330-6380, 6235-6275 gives 0.098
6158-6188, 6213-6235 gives -0.280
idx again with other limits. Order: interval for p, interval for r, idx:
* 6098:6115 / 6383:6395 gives 2.15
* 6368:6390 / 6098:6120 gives 1.52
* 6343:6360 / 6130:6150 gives 1.94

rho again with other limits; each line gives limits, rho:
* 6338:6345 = 0.998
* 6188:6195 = 0.996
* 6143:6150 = 0.998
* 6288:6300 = 0.998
